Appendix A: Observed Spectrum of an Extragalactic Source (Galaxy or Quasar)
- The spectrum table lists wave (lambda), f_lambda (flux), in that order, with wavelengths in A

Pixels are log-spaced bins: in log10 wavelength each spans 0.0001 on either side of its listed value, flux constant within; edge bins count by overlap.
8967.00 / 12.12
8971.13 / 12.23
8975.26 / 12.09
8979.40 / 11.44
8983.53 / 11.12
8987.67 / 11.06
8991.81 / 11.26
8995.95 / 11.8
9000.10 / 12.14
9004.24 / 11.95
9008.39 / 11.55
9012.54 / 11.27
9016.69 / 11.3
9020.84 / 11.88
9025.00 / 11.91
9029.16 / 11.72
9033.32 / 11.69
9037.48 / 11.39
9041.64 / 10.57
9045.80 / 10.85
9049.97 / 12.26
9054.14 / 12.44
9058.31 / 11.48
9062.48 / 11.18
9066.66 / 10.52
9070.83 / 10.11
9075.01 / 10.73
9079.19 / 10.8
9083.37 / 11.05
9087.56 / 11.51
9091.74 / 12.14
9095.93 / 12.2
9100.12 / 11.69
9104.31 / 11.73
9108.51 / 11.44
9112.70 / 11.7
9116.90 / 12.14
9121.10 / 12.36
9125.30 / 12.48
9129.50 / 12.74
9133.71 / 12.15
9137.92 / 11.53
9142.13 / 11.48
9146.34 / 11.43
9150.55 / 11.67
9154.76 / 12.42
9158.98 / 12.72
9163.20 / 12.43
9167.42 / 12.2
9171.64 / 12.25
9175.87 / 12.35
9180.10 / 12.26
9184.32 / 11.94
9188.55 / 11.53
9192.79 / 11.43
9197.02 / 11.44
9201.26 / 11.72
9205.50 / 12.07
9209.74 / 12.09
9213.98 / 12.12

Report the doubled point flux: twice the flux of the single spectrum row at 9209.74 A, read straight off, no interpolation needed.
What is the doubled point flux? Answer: 24.2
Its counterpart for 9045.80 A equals 21.7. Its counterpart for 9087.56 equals 23.0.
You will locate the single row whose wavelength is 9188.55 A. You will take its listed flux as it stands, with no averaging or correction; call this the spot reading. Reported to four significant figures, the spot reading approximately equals 11.53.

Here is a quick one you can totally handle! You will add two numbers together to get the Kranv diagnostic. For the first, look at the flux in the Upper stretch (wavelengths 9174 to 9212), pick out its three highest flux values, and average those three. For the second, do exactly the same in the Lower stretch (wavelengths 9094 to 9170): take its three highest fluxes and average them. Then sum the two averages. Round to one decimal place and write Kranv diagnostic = 24.9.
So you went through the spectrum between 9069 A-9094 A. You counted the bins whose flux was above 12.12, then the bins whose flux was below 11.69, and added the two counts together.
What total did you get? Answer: 6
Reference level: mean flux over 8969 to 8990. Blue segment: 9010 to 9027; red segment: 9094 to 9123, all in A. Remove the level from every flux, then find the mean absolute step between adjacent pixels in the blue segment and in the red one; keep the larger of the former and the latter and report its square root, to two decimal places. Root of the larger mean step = 0.54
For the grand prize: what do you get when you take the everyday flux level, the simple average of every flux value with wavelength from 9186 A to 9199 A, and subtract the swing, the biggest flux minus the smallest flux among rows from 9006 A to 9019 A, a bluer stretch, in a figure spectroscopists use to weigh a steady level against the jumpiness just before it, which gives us 11.2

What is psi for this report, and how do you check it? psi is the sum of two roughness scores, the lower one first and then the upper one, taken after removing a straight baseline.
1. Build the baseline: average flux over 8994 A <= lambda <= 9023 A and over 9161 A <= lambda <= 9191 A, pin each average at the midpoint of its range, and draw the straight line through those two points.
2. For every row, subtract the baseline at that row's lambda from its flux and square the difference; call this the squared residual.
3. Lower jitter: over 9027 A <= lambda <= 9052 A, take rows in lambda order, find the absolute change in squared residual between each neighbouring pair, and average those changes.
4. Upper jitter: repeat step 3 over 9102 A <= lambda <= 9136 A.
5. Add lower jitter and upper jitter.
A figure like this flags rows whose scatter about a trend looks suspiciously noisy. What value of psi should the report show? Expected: 0.76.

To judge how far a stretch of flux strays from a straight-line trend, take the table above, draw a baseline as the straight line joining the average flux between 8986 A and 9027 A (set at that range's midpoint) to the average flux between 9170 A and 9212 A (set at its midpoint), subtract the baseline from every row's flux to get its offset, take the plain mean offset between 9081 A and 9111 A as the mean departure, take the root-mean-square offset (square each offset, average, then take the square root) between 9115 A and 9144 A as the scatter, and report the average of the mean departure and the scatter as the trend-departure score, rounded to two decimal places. 0.23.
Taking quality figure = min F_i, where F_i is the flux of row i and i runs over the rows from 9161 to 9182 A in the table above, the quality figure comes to 12.2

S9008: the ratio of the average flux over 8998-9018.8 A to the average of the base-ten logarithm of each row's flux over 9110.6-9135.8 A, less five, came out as 5.70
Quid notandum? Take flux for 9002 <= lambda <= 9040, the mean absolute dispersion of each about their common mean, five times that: 1.1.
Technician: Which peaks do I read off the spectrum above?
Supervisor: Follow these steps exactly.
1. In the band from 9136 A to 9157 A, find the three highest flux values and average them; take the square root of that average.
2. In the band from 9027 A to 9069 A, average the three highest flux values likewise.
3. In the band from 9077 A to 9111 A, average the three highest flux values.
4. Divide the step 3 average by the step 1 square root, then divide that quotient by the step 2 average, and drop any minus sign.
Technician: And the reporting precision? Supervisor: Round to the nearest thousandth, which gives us 0.287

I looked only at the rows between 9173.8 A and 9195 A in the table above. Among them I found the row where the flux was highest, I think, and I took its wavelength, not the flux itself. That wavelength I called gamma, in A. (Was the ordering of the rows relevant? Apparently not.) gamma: 9175.87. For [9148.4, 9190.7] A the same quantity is 9158.98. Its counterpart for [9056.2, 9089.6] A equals 9087.56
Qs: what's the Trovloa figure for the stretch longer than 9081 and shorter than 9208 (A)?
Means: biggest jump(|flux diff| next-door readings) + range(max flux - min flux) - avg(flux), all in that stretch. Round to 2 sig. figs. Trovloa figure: -9.5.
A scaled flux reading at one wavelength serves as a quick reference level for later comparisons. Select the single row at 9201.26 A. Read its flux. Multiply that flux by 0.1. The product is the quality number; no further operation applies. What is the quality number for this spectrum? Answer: 1.17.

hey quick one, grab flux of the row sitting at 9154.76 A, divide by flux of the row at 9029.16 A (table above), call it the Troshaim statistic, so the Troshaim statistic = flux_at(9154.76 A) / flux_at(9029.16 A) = 1.06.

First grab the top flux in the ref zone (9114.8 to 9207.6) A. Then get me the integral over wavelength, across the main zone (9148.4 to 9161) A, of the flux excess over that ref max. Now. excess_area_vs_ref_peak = -6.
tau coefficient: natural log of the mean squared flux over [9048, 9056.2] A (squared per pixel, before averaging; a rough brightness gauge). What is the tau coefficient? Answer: 5.03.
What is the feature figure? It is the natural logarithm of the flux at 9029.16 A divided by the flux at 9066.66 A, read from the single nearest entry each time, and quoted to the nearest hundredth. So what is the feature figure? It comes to 0.11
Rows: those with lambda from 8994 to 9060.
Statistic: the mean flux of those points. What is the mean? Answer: 11.6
